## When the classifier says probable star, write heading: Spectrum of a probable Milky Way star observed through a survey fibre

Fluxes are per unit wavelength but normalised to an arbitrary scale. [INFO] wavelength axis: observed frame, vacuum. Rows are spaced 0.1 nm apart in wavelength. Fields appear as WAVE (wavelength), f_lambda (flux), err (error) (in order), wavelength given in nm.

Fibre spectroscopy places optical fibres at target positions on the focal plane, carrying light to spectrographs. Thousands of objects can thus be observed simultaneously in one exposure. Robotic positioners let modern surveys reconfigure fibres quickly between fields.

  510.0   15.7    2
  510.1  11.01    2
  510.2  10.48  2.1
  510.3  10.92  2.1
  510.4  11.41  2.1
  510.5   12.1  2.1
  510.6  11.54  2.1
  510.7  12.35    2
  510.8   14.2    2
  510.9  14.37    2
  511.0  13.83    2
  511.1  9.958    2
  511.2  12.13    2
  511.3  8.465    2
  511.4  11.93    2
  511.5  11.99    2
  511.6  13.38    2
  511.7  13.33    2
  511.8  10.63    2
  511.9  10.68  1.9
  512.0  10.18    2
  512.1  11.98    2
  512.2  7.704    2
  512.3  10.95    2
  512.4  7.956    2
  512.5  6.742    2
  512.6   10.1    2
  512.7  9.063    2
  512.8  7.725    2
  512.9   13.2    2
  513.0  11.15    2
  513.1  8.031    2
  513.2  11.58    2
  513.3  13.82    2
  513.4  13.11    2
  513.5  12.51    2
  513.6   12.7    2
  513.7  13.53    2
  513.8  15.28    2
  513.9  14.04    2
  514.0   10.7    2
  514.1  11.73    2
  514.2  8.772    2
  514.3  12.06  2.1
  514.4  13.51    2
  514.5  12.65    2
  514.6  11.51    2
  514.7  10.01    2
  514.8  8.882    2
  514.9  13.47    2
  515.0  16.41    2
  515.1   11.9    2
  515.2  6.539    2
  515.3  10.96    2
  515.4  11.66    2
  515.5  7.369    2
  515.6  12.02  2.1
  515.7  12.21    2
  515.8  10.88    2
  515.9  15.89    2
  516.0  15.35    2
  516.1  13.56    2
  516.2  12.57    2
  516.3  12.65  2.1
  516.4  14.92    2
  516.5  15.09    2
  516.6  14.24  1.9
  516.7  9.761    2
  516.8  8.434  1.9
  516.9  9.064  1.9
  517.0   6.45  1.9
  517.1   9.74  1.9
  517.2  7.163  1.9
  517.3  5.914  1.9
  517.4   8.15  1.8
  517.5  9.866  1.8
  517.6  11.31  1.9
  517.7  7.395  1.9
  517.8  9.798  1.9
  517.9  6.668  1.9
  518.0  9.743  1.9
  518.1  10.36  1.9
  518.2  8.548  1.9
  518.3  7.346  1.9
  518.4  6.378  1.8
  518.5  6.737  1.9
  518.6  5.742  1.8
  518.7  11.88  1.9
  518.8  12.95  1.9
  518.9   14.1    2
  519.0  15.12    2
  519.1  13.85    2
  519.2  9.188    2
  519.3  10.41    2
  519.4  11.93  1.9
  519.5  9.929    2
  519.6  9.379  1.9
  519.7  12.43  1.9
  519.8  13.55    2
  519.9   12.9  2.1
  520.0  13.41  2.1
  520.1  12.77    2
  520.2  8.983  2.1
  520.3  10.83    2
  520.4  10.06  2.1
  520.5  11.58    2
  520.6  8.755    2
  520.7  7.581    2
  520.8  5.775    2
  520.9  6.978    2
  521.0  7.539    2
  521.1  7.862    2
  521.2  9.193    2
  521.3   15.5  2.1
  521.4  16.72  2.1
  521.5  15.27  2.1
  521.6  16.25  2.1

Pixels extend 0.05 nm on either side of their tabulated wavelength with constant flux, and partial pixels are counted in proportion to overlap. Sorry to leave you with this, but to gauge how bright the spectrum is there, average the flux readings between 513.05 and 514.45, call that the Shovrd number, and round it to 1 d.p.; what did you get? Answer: 12.2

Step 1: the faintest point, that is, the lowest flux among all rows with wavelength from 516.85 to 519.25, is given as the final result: 5.742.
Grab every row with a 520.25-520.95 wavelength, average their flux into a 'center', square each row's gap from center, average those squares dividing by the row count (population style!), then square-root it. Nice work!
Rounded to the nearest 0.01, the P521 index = 1.98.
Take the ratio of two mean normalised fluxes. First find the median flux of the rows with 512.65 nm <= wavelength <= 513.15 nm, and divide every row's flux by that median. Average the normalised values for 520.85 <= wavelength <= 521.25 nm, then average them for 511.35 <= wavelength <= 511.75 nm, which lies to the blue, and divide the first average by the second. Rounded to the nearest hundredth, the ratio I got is 0.62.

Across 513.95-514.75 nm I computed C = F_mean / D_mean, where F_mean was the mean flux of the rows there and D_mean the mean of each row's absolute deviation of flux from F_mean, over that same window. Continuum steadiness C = 10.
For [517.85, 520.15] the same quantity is 4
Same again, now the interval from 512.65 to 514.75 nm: 7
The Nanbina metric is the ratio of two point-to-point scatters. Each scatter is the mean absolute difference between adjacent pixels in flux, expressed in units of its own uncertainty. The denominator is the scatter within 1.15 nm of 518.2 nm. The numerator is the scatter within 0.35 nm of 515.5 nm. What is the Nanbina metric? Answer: 1.3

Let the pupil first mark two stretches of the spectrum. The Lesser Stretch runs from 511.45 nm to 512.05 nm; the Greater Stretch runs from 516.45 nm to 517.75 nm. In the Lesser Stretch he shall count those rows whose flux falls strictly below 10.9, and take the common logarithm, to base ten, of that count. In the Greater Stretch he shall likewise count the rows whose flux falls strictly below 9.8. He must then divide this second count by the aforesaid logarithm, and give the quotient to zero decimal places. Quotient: 19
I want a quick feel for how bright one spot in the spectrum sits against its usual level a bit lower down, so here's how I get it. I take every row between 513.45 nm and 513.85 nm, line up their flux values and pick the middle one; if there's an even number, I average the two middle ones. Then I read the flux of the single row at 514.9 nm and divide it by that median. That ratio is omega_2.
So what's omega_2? 1.03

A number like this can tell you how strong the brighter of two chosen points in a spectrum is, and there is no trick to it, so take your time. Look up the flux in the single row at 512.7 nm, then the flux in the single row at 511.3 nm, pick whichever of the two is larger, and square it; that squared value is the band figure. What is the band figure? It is 82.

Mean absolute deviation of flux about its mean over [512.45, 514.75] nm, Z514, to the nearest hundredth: 1.81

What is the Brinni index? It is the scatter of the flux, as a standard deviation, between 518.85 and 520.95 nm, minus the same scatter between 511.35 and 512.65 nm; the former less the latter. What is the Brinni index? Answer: 0.5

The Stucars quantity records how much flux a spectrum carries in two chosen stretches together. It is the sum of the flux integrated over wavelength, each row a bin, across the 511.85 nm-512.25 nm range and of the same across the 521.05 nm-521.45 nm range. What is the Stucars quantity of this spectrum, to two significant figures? 9.0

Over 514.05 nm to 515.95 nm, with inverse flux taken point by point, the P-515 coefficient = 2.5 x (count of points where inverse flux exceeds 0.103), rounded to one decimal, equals 10.0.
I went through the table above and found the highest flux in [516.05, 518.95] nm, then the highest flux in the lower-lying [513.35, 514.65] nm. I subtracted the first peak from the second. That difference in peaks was 0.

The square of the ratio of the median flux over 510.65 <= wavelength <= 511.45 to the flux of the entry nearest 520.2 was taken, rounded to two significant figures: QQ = 1.9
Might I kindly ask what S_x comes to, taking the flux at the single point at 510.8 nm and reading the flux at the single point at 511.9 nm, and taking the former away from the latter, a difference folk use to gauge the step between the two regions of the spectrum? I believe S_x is -3.5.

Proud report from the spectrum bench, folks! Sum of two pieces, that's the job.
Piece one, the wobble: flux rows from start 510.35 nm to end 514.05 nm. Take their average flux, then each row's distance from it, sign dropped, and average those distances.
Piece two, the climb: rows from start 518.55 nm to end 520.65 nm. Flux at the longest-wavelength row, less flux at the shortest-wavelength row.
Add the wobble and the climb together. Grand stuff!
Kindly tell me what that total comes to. 5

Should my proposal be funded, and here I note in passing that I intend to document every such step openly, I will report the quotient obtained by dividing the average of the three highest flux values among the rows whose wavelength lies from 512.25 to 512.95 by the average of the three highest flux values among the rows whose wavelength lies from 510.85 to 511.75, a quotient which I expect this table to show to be 0.82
